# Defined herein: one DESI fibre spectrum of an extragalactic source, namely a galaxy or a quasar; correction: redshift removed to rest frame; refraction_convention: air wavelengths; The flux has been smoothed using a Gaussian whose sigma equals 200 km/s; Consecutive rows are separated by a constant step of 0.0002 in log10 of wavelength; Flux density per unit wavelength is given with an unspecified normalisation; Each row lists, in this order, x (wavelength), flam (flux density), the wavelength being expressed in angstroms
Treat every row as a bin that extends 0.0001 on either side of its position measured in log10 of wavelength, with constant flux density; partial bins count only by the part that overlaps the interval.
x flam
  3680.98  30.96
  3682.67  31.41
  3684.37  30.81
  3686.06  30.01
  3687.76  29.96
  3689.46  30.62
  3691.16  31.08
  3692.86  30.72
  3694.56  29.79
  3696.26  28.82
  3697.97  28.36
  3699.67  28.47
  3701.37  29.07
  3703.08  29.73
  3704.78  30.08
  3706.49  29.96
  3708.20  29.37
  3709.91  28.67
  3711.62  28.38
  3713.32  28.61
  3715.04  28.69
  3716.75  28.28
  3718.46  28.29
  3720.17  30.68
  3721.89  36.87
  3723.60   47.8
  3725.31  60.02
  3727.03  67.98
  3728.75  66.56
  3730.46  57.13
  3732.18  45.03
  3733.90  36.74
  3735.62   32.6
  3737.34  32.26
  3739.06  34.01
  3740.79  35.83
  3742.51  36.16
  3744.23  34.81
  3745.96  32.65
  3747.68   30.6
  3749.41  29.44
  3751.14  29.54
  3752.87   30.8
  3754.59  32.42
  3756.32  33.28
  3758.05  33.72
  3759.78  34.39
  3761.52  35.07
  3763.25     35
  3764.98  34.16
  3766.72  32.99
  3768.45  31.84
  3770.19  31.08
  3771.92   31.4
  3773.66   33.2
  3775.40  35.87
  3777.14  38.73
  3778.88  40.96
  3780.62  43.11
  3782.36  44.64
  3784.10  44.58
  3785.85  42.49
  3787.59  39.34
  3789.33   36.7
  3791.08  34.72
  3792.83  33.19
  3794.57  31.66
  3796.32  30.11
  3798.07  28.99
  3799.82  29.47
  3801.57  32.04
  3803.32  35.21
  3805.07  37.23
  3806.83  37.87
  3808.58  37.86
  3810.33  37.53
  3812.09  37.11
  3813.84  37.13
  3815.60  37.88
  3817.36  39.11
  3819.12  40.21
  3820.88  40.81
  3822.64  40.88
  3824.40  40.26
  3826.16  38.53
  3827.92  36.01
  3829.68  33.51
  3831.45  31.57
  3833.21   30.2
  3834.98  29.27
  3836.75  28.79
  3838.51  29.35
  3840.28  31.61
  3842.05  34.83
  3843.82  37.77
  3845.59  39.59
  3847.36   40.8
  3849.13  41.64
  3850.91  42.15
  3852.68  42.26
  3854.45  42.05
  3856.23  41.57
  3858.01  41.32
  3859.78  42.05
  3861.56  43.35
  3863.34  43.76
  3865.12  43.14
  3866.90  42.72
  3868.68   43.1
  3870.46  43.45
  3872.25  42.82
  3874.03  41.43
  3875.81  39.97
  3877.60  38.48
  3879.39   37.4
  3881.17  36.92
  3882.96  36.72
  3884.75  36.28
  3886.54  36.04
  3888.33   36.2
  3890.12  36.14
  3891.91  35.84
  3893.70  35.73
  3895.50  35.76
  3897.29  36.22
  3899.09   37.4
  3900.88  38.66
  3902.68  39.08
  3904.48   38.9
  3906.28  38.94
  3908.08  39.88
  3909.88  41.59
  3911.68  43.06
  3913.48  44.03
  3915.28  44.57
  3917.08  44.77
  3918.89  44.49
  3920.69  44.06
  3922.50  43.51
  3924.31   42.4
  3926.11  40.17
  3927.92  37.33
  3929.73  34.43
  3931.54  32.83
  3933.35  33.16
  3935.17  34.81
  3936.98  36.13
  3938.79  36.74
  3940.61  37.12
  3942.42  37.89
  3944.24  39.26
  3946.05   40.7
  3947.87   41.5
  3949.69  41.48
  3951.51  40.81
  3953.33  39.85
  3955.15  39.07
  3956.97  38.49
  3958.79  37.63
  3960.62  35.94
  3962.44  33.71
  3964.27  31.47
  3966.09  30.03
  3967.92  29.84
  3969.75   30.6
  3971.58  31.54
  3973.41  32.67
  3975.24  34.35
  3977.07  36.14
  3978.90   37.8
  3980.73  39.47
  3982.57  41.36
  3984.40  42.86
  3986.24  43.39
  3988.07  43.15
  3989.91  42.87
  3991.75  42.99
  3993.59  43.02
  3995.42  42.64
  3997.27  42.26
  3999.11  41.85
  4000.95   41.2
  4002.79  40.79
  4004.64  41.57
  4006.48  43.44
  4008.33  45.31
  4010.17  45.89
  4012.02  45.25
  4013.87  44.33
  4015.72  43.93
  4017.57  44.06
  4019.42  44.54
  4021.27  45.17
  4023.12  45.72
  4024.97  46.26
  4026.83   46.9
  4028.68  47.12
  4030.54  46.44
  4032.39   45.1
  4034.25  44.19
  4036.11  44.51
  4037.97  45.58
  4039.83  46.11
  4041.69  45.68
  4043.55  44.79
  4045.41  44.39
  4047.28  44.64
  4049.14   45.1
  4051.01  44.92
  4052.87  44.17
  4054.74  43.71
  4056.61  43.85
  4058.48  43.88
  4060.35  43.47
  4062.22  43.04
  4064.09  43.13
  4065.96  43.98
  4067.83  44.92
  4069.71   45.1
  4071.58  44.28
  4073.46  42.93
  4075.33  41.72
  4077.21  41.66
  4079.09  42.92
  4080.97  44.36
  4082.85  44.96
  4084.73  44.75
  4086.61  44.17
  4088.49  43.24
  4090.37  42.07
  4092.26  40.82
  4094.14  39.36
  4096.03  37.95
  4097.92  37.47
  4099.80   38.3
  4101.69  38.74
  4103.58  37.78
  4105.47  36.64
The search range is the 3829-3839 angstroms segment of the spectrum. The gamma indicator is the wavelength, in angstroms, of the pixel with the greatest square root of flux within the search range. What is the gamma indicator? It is 3829.68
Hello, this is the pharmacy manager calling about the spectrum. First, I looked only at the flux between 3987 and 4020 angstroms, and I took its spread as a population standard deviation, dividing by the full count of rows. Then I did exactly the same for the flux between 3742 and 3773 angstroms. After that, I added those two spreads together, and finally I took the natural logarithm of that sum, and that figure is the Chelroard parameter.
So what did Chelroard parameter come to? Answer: 1.2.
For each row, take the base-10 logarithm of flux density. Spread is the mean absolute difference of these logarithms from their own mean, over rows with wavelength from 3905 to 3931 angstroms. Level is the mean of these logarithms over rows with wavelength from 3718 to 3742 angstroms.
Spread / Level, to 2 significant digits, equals 0.017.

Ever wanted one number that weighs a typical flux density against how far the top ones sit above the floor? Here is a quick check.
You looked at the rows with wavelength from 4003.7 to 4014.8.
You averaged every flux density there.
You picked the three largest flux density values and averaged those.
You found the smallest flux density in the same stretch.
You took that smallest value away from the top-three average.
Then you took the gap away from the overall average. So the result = 40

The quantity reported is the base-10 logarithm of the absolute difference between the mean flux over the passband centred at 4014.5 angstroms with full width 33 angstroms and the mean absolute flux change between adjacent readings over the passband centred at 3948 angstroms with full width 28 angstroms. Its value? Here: 1.64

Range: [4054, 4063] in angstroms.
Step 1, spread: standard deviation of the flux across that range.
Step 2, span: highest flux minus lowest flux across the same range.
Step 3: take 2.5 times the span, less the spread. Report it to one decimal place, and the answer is 1.8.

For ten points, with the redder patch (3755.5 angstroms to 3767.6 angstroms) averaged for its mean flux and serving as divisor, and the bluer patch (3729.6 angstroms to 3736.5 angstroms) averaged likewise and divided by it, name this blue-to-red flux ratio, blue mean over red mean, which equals 1.3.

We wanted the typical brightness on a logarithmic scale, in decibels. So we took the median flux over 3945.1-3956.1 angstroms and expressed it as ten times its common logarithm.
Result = 16.1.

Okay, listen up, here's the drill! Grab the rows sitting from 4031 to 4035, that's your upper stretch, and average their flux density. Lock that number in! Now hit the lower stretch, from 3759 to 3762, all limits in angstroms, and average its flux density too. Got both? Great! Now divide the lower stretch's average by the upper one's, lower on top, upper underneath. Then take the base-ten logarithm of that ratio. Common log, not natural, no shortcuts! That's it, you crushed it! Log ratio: -0.11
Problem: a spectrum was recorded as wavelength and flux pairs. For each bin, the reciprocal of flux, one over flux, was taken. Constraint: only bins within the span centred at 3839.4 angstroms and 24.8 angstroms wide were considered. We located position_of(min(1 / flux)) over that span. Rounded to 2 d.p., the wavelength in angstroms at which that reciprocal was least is 3850.91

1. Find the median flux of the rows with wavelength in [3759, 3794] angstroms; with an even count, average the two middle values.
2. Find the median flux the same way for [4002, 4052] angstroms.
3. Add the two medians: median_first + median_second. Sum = 80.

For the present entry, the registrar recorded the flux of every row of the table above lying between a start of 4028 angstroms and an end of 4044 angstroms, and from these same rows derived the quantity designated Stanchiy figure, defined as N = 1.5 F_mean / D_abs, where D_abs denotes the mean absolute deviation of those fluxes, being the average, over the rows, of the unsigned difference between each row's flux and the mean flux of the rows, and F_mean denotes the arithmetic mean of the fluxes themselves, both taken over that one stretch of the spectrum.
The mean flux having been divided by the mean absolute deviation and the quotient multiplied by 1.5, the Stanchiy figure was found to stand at 90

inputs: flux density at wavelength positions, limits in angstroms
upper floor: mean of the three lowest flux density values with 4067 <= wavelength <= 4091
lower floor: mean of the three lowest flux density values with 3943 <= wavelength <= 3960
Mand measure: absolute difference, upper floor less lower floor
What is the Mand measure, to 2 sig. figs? 3.4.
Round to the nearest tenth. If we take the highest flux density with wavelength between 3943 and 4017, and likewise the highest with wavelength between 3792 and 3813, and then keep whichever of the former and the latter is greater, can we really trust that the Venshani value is 45.9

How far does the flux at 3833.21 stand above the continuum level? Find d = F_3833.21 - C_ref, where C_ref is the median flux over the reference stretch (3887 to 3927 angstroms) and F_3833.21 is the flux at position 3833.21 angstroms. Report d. -9.3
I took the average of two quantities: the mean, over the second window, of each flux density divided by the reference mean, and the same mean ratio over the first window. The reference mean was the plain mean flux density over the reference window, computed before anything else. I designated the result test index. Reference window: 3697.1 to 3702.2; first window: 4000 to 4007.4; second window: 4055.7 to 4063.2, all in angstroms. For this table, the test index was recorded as 1.49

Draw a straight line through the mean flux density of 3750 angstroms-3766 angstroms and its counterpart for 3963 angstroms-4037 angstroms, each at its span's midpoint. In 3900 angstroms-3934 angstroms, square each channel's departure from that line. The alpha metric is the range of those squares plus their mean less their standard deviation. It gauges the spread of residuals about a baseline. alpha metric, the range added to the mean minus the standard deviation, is 42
